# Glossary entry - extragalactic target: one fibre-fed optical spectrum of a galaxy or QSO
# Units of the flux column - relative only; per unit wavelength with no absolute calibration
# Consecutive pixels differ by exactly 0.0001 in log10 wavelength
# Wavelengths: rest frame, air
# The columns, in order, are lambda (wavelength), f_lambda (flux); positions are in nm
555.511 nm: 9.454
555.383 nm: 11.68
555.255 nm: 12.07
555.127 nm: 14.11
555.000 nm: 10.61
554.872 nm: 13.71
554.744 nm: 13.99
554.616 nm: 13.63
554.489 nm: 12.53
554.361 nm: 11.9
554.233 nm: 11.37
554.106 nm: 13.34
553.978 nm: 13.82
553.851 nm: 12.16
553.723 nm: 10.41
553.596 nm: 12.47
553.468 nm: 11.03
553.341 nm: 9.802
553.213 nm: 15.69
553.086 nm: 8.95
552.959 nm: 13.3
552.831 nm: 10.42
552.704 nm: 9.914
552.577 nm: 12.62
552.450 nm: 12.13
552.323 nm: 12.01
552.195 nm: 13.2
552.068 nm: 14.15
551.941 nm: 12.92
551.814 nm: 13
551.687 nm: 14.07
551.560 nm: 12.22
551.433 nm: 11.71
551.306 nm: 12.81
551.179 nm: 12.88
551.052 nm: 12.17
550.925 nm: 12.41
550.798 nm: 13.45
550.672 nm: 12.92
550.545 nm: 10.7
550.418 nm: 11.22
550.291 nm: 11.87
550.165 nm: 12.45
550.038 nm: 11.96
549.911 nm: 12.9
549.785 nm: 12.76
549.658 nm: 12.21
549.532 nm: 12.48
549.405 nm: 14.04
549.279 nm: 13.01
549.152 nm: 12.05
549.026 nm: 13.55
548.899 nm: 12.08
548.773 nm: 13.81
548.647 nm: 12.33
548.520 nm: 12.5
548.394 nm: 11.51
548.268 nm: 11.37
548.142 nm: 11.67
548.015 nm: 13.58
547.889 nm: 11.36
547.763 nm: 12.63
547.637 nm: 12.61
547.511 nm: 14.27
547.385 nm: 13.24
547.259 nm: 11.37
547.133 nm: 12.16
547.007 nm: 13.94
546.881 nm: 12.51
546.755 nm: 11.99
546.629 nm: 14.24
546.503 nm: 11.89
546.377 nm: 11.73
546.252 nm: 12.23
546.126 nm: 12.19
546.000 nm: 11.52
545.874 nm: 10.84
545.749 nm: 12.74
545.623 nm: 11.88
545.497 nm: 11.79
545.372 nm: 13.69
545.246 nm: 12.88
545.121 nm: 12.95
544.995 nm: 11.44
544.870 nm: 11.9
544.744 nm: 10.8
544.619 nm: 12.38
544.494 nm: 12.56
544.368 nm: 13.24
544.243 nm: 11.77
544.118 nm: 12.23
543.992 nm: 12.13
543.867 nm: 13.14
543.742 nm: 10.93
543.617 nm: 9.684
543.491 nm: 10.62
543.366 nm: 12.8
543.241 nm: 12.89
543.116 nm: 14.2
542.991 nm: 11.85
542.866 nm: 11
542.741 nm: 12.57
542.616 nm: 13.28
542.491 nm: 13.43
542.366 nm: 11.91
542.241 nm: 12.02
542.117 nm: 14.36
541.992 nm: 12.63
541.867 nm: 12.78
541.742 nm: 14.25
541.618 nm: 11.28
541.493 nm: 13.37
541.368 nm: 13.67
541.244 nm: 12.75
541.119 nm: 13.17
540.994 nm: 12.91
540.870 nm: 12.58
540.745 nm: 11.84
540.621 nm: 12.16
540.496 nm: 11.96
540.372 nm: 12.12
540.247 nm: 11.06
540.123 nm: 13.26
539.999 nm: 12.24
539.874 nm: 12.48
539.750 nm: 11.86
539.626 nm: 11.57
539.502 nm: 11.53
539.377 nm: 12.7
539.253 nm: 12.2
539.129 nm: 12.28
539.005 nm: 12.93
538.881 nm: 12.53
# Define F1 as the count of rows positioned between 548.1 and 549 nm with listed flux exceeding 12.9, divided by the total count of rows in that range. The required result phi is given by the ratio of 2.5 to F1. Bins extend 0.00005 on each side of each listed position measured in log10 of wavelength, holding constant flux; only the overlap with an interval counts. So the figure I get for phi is 17.5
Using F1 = 0.143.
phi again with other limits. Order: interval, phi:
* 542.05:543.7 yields 8.1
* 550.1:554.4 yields 7.7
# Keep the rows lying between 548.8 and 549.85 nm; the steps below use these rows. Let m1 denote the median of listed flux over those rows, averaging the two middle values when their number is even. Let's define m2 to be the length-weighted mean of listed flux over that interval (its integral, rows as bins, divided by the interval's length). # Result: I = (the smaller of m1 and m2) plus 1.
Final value 13.6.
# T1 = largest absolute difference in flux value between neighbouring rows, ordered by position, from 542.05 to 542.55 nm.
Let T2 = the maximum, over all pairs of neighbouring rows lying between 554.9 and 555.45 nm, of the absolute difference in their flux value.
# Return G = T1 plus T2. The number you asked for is 5.8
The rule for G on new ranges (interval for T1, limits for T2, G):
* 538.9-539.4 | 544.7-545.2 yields 2.2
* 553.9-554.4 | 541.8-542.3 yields 4.3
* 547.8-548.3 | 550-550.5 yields 2.9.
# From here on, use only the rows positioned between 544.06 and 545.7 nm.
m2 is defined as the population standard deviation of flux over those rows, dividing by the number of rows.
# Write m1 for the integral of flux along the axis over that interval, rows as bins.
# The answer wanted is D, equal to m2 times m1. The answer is 15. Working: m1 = 20.1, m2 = 0.76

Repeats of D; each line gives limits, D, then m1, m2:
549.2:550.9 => 18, 21.2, 0.86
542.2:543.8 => 24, 19.3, 1.23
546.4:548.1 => 21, 21.6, 0.98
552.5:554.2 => 38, 20.1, 1.86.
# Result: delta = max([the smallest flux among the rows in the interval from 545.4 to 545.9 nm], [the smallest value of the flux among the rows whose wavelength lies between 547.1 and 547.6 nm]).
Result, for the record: 11.4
